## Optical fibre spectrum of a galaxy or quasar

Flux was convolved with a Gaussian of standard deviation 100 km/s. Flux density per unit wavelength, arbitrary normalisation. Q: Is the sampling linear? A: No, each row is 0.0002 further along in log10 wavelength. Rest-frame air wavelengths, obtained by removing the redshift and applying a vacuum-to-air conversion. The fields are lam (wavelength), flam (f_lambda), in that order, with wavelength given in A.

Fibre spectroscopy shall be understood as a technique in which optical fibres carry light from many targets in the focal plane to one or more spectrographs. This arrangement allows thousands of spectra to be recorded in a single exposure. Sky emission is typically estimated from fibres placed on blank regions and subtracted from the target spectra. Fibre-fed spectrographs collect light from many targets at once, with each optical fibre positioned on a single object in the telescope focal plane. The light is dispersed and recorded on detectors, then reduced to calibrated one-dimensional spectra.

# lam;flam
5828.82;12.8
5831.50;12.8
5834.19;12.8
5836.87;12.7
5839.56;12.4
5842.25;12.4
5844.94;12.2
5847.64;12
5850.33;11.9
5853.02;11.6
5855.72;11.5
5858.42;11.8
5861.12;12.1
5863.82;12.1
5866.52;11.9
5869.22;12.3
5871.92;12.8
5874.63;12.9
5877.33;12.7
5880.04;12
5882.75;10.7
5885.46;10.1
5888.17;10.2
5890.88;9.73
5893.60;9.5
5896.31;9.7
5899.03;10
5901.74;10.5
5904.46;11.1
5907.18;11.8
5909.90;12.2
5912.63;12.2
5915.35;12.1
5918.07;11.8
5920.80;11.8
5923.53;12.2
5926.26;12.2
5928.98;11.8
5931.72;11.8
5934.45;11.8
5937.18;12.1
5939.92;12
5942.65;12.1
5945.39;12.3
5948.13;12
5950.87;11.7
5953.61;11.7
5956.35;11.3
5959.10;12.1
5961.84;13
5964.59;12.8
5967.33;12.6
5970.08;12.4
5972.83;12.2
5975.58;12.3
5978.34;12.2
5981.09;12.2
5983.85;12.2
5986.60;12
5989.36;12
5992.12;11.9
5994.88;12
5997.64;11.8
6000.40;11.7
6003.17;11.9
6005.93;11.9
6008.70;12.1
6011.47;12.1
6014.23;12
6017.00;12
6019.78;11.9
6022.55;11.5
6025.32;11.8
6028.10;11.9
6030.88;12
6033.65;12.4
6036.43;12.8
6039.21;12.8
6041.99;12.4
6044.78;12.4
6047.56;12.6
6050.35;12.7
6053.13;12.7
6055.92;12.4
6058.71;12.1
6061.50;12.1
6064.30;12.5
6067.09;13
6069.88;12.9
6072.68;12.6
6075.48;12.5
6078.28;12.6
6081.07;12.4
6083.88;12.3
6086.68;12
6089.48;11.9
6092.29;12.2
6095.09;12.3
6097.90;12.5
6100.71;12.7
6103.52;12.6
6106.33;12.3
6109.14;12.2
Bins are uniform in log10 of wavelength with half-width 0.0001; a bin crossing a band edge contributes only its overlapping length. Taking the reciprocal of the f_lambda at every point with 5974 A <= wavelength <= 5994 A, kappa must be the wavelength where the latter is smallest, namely 5975.58 A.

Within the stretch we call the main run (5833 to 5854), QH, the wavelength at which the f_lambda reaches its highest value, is 5834.19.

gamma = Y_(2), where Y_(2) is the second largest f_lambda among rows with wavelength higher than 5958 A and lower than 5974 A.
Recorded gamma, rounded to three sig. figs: 12.8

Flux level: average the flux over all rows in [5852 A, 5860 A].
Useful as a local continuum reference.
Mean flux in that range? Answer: 11.6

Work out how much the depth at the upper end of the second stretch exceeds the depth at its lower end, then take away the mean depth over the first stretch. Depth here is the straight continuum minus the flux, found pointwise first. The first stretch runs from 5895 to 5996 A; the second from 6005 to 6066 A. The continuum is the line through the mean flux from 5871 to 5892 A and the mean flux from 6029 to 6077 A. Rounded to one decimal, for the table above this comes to -0.1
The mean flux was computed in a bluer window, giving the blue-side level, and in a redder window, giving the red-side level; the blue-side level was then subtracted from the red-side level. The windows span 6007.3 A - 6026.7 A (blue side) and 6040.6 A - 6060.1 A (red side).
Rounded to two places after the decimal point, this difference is 0.56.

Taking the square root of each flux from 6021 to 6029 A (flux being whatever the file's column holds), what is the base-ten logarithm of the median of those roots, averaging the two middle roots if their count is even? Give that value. 0.536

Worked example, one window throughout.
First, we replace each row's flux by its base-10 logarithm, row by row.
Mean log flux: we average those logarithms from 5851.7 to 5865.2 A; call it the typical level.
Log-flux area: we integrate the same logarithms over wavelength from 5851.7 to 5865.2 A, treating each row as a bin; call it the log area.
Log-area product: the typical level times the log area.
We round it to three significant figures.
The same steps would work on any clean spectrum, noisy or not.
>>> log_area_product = 15.5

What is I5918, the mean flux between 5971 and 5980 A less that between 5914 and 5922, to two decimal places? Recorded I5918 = 0.33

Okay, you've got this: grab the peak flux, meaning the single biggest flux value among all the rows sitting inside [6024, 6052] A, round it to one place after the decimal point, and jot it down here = 12.8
